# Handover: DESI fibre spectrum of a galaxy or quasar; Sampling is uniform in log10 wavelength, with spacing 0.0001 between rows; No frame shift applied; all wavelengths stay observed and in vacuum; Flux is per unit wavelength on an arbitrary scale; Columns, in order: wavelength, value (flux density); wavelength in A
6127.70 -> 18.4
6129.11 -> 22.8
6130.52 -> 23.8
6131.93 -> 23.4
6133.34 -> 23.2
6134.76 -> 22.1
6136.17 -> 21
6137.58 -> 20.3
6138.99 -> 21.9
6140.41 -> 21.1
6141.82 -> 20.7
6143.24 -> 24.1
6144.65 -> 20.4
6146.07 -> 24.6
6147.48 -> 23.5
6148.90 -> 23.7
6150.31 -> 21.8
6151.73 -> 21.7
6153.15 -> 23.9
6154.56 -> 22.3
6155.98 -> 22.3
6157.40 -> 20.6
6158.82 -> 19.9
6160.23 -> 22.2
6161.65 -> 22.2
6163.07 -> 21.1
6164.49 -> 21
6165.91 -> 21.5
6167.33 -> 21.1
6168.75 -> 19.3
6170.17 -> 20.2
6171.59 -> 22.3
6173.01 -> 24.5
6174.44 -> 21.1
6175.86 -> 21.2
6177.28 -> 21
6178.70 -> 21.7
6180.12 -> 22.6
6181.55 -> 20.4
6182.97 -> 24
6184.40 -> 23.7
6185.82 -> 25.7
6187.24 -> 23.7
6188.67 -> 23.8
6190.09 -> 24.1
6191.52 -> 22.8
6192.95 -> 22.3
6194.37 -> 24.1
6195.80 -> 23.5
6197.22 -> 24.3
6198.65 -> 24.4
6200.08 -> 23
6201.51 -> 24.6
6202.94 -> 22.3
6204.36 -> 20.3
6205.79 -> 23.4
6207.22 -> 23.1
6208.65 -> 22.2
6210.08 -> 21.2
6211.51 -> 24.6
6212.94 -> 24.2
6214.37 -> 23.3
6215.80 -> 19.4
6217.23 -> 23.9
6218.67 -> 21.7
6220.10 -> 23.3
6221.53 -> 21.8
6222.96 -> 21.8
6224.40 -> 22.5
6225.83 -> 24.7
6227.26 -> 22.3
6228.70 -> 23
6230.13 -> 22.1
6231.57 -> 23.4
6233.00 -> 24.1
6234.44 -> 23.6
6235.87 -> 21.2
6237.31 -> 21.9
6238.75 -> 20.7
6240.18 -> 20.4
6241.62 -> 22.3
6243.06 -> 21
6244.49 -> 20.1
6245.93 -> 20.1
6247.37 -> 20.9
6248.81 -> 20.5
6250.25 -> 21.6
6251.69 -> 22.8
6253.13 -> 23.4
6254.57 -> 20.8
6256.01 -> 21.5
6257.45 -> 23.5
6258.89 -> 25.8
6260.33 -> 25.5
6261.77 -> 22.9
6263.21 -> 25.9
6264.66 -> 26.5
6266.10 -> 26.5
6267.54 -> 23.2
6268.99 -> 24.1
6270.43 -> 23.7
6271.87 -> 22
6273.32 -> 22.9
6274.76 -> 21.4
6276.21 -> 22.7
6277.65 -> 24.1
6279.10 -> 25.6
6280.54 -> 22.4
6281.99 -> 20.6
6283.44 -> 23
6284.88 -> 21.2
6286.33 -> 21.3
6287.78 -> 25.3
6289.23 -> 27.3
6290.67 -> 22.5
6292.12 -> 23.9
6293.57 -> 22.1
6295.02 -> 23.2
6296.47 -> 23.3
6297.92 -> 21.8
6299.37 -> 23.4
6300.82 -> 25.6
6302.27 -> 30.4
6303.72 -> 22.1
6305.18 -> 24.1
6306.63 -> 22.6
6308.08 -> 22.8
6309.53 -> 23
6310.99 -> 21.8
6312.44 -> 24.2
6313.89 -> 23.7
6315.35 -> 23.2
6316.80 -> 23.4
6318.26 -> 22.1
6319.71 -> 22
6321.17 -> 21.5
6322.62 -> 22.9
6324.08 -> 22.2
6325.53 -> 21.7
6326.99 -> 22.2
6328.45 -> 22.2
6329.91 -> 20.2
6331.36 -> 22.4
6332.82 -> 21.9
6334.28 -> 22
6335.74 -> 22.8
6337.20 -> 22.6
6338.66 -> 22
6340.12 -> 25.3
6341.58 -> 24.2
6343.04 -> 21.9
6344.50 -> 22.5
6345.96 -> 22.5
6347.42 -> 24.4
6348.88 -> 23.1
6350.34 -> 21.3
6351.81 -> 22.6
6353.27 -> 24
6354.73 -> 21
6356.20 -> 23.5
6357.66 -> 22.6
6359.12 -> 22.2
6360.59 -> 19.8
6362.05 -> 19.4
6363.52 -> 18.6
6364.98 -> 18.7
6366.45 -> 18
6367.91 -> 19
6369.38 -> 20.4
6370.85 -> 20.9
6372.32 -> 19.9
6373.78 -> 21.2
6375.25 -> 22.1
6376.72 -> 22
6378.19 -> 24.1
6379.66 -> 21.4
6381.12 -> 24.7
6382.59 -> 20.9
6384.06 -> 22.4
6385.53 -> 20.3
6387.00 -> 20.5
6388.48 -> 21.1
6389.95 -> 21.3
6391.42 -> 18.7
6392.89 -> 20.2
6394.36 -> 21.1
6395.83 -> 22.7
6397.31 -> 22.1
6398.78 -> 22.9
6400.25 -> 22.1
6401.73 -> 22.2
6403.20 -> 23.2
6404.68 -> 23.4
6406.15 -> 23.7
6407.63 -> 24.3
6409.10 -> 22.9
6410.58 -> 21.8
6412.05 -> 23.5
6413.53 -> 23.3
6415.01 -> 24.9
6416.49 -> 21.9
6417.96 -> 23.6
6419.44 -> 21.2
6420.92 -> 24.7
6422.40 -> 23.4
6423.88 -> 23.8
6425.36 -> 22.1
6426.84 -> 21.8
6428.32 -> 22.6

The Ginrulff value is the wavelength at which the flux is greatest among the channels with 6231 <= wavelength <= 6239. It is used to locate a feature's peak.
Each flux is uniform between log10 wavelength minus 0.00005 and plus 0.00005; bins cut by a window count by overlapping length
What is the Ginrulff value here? 6233.00 A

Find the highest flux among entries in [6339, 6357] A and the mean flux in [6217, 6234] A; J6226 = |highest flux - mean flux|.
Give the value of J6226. 2.4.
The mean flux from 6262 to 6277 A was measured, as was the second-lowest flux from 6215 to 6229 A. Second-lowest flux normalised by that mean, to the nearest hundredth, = 0.91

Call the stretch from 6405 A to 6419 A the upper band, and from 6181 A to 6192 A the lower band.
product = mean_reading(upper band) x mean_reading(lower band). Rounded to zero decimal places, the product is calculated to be 549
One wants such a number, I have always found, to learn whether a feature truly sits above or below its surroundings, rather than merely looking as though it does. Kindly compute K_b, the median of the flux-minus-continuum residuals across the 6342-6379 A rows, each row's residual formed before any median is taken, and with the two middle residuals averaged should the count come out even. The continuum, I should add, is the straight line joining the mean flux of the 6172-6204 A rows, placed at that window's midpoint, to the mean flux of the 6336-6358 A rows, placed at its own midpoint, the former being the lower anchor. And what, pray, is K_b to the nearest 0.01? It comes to -1.01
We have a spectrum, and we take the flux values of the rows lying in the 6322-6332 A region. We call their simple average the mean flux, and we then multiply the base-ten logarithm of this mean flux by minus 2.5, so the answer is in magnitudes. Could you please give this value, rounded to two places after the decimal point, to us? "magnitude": -3.35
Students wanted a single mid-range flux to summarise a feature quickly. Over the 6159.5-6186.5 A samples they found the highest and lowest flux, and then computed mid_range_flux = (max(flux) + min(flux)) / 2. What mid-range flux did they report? 22.5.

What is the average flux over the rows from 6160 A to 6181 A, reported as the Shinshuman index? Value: 21.5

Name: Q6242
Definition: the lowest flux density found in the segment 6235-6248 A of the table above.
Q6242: 20.1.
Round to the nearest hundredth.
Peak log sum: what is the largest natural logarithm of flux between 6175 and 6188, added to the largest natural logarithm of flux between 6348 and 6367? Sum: 6.42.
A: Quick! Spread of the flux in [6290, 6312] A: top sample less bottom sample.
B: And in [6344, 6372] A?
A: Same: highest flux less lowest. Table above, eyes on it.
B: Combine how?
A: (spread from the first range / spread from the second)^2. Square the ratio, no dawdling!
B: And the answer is 1.8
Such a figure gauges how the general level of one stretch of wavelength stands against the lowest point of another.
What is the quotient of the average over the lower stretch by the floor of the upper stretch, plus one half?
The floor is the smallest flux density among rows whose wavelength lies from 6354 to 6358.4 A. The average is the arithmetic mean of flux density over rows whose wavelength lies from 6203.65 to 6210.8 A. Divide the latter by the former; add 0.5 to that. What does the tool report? 1.55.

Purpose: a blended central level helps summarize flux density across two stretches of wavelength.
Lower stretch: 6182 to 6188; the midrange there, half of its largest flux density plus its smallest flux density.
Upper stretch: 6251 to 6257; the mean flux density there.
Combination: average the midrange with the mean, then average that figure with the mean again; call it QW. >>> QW 22.8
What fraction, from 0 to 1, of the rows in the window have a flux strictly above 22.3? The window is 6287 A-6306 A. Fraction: 0.77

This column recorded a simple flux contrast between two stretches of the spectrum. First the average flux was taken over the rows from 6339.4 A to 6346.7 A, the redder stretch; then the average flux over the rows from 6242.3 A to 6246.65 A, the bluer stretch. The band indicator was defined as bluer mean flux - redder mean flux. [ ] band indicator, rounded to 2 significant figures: -2.9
